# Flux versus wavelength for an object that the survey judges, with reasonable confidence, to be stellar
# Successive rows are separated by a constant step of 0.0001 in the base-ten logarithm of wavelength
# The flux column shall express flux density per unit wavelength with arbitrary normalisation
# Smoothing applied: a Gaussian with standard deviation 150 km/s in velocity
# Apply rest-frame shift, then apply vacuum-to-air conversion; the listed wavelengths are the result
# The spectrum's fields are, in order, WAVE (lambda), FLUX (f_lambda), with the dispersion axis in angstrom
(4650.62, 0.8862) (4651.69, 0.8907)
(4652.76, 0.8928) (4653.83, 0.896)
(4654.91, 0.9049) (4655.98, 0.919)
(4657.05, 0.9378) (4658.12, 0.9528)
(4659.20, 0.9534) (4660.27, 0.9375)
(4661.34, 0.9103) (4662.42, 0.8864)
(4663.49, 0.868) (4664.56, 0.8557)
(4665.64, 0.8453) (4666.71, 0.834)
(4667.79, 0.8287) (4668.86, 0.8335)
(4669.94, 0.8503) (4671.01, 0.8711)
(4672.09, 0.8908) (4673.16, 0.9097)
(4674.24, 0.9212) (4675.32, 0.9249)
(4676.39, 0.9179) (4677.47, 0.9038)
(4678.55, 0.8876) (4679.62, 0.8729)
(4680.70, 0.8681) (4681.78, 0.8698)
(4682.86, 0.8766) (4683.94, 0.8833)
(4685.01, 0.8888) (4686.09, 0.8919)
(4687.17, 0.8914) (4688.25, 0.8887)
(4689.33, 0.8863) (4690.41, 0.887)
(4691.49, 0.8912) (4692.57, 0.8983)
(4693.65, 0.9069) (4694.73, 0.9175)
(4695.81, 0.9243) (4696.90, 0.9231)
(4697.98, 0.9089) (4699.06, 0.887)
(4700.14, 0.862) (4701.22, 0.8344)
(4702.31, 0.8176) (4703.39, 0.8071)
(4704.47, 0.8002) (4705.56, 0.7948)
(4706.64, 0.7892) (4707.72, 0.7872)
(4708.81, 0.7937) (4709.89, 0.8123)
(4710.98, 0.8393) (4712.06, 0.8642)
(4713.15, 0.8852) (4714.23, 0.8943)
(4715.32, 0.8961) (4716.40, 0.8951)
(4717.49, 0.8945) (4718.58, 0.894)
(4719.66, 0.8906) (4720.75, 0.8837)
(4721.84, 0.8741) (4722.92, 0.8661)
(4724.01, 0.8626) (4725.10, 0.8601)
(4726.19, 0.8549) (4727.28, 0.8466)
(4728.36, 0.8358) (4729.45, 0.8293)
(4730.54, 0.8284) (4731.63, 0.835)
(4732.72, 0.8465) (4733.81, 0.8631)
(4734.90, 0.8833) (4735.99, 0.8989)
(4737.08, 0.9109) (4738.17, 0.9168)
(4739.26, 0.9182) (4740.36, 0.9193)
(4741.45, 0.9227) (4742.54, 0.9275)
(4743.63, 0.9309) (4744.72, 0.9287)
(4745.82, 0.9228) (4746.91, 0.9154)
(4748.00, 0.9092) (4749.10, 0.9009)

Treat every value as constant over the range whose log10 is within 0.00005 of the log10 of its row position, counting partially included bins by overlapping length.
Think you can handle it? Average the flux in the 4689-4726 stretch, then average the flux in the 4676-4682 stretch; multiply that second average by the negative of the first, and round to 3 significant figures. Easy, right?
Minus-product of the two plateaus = -0.767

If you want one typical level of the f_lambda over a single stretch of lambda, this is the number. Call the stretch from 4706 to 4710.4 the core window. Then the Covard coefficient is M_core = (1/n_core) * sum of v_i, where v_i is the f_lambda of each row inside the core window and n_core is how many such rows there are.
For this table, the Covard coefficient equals 0.80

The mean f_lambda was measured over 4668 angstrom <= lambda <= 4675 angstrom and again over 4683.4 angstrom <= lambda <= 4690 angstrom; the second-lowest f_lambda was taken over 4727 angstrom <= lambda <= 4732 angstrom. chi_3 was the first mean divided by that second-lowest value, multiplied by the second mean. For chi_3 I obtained 0.94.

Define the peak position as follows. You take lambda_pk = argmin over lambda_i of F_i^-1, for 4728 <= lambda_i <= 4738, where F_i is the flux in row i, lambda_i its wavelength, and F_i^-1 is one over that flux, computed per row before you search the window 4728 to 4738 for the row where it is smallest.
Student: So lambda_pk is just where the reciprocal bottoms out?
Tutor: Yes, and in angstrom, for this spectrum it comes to 4737.08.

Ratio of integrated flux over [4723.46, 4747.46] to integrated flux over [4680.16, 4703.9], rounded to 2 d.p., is 1.01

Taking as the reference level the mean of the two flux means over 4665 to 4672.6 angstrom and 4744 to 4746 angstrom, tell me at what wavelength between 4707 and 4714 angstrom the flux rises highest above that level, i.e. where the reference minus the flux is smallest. 4713.15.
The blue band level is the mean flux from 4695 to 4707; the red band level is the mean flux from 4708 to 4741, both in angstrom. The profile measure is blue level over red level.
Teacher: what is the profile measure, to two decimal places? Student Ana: 0.98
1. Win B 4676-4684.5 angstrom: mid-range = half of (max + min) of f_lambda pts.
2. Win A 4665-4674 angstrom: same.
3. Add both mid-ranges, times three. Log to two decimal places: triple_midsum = 5.29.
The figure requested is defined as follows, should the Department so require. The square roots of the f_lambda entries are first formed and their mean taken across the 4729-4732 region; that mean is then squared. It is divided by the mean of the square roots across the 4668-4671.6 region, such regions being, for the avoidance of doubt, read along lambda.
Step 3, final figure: 0.900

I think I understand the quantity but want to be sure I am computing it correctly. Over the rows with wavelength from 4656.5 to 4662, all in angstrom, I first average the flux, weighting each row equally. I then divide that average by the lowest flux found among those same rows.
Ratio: 1.03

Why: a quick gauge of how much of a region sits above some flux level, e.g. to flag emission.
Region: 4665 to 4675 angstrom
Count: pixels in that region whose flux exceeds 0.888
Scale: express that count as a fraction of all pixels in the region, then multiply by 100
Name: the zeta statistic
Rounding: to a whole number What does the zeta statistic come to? 33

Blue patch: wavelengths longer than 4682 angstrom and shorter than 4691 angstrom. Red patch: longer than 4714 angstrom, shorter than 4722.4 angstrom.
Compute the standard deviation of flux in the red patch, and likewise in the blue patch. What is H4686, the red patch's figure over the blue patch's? 1.5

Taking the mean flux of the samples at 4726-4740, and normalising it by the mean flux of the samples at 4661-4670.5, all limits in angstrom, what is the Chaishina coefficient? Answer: 1.01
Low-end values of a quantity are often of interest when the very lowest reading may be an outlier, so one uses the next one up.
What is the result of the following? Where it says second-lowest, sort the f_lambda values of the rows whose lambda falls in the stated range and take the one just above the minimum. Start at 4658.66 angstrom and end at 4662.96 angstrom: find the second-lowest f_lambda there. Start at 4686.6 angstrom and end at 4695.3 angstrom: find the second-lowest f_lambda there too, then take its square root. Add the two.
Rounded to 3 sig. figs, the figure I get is 1.85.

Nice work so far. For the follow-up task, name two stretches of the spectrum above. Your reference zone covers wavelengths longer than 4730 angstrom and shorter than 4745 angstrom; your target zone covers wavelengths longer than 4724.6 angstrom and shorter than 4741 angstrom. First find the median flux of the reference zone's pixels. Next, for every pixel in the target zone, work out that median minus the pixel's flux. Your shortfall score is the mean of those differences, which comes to 0.044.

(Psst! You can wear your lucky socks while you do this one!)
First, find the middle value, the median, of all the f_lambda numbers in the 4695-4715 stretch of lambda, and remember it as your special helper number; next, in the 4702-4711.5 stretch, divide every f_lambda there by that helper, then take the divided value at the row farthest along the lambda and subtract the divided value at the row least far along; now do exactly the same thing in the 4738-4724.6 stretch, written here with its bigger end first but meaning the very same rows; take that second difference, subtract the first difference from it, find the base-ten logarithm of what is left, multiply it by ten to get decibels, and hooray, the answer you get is -14.6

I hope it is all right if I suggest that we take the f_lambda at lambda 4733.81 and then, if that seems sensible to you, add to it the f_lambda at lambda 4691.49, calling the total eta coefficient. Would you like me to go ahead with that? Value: 1.75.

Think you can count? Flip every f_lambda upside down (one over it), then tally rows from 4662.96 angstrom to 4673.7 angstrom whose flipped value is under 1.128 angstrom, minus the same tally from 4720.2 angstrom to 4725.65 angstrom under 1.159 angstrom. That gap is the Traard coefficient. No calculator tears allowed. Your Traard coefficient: -1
